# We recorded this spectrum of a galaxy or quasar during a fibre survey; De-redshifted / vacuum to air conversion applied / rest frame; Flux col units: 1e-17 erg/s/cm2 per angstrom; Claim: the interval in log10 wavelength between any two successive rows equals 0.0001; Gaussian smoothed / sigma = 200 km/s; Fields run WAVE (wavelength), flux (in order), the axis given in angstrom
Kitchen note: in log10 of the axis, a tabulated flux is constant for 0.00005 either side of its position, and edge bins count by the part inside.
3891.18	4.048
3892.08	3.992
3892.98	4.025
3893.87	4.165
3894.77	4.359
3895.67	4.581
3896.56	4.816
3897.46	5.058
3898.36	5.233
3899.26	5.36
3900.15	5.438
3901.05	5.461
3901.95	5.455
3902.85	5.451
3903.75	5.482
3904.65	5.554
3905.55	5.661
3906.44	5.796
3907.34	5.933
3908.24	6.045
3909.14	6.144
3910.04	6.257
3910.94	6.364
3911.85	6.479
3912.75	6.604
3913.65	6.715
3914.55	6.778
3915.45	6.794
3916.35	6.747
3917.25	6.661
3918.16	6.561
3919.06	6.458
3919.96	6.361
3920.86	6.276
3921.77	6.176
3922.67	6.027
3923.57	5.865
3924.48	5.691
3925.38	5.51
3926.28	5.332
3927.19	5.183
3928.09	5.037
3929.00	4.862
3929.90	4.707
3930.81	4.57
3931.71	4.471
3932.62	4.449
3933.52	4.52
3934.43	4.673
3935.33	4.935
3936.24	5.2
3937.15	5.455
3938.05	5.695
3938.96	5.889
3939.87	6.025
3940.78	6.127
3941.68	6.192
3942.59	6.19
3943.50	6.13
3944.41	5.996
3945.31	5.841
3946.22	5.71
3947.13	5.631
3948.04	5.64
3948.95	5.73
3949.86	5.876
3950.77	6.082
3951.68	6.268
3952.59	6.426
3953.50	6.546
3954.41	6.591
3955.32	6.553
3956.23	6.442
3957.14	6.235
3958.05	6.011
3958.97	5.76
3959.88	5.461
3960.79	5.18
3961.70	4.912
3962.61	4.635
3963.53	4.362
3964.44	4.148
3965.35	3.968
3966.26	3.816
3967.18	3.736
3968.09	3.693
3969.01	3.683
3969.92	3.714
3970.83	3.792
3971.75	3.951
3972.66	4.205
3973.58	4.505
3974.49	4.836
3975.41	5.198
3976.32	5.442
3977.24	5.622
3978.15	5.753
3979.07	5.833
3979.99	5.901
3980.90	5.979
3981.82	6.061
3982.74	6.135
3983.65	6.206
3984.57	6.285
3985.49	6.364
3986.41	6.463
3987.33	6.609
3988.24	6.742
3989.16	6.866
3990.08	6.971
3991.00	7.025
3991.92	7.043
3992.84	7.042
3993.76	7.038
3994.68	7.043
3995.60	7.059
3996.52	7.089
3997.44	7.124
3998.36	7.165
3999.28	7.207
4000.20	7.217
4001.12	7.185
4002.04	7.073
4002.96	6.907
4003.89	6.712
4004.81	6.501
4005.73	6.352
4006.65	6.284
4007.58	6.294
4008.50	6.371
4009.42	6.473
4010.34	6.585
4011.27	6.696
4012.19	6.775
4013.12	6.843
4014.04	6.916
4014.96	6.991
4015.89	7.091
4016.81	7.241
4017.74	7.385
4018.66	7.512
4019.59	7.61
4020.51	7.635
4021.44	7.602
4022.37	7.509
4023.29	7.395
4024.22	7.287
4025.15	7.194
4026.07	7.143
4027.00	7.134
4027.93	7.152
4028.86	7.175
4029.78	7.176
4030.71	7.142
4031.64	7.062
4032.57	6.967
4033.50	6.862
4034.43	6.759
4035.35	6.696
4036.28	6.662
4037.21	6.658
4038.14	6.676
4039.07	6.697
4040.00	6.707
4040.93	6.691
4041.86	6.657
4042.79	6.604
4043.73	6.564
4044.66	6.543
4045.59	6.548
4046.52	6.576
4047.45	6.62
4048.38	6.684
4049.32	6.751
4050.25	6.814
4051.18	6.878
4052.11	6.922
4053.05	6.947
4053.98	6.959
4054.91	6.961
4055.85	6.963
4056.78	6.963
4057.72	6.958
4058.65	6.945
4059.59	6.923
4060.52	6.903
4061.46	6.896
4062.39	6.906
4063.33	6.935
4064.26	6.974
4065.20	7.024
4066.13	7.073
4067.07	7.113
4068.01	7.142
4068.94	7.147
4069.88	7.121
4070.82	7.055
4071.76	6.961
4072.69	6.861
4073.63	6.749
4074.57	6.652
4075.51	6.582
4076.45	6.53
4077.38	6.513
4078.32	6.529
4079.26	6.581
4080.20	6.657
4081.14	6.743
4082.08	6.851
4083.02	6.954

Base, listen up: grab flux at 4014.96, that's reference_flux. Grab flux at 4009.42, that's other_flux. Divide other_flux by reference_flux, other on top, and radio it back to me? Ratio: 0.93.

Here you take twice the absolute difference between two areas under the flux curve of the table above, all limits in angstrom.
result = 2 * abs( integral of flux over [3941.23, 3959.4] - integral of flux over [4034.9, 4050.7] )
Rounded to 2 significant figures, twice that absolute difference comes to 11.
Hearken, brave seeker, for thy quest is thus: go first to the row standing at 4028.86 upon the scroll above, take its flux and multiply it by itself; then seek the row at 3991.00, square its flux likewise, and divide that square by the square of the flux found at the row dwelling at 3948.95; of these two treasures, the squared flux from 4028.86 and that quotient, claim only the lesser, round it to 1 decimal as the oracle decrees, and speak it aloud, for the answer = 1.5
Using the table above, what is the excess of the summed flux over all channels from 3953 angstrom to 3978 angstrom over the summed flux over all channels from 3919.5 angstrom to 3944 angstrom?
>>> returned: -15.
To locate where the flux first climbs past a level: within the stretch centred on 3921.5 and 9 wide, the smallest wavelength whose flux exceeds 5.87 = 3917.25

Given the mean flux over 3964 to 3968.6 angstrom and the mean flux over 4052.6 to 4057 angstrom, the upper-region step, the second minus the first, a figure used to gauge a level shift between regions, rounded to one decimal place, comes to 3.1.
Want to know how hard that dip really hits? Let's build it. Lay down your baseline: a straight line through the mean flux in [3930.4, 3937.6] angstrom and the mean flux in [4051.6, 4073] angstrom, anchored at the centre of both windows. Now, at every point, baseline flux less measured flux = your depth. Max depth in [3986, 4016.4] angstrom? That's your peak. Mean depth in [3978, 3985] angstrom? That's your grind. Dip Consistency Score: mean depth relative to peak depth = 1.7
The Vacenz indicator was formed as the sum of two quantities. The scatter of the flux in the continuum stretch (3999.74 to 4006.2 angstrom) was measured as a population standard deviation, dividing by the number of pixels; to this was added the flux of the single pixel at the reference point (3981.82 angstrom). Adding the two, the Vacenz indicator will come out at 6.4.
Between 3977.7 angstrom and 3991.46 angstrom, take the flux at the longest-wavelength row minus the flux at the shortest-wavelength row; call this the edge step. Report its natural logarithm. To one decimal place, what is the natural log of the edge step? 0.2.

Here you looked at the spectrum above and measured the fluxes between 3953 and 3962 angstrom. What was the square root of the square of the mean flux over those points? 6.0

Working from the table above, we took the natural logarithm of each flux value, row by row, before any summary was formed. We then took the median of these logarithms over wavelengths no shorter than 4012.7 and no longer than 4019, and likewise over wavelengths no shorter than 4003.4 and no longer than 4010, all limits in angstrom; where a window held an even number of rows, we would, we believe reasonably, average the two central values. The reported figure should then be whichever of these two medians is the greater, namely 1.96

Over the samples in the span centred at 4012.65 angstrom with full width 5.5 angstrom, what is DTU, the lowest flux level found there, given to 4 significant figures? 6.585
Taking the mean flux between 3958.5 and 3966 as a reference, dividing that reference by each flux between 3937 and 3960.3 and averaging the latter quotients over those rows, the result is 0.80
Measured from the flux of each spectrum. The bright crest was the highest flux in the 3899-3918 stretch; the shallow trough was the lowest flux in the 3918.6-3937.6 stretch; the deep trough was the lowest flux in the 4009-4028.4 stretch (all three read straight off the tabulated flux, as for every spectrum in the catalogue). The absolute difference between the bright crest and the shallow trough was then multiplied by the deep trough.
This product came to 15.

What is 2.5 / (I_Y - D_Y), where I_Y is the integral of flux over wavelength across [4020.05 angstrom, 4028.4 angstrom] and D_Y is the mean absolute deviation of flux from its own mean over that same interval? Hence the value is 0.041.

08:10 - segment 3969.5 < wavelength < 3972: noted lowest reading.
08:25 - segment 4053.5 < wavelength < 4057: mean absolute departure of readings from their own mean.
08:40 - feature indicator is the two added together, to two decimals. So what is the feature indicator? 3.72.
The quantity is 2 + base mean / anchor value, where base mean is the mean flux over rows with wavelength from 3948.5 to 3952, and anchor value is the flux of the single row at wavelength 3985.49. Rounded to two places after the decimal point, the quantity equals 2.94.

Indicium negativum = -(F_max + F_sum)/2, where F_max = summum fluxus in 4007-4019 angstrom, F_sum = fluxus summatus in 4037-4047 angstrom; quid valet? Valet -40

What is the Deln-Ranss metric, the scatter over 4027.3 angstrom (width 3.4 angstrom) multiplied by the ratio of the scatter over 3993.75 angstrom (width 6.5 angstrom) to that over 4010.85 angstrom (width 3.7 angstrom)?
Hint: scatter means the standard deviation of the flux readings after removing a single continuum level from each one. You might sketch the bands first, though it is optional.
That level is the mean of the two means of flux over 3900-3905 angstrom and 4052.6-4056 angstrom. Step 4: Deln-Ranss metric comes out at 0.00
